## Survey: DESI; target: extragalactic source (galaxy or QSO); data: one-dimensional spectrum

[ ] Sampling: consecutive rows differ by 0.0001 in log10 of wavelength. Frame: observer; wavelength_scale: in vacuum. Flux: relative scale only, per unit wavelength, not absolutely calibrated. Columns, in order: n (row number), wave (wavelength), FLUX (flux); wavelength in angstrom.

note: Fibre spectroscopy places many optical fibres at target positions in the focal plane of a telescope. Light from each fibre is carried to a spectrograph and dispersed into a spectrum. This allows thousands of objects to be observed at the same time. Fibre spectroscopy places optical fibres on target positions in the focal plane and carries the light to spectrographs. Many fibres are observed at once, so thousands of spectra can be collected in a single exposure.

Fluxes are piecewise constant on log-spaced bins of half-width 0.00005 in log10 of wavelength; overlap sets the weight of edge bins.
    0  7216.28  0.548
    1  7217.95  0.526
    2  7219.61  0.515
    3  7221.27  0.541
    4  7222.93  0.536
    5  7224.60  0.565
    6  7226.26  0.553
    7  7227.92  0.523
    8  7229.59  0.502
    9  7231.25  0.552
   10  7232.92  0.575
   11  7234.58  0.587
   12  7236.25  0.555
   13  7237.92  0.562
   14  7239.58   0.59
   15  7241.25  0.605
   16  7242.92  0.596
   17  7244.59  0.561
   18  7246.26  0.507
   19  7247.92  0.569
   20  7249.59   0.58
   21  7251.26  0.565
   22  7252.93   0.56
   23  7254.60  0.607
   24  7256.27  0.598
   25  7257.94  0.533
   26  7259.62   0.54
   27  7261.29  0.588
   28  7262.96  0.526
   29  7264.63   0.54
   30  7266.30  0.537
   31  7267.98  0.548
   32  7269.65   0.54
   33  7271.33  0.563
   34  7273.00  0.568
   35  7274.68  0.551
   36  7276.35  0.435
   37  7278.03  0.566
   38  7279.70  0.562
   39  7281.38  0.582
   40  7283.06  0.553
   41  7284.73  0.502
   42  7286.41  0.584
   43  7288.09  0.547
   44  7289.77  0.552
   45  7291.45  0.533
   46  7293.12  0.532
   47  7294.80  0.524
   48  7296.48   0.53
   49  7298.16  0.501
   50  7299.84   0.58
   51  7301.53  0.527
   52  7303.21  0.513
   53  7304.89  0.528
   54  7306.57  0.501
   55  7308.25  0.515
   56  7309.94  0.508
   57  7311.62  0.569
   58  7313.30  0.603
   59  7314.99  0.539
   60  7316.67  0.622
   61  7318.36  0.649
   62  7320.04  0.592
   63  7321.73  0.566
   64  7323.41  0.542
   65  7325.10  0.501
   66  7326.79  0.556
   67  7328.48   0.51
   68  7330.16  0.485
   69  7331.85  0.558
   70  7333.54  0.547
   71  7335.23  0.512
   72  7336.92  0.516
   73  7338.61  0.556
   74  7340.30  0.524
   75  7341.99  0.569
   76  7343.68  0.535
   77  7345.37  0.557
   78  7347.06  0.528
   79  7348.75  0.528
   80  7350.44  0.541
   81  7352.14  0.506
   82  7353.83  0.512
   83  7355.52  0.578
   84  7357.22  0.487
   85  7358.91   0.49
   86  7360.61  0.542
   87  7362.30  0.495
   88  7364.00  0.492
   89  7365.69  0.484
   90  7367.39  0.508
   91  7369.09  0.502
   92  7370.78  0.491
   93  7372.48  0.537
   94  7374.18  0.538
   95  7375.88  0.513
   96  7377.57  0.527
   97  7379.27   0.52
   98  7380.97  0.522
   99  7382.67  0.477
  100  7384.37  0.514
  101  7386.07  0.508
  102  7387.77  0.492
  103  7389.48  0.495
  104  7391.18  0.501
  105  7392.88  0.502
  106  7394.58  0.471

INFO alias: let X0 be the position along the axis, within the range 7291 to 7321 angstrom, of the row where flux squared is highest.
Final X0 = 7318.36 angstrom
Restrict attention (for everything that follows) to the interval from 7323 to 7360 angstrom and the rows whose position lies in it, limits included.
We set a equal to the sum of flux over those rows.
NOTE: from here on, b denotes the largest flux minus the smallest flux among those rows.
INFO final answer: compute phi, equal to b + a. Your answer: 11.7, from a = 11.6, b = 0.093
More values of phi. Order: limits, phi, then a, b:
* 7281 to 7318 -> 12.1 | 11.9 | 0.121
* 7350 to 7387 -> 11.4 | 11.3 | 0.101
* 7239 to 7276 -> 12.5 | 12.4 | 0.100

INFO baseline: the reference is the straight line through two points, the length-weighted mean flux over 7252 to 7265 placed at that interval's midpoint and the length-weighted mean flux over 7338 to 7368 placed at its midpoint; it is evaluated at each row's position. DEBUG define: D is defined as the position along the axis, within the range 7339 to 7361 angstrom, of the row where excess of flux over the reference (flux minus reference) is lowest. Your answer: 7357.22 angstrom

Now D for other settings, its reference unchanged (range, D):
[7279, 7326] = 7284.73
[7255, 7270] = 7262.96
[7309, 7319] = 7309.94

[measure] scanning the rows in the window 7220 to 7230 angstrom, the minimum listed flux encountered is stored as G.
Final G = 0.502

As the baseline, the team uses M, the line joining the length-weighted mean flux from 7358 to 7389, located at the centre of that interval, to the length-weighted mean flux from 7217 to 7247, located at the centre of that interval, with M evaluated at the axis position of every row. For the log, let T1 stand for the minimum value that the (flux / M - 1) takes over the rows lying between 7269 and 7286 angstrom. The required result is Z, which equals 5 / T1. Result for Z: -26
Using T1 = -0.193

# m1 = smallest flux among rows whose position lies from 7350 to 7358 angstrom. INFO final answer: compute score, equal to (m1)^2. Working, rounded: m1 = 0.487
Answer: 0.24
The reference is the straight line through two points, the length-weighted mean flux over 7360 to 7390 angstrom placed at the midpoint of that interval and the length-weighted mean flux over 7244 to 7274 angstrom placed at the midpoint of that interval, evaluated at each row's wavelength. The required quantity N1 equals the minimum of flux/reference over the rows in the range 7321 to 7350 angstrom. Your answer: 0.920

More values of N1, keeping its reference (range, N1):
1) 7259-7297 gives 0.791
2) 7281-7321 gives 0.919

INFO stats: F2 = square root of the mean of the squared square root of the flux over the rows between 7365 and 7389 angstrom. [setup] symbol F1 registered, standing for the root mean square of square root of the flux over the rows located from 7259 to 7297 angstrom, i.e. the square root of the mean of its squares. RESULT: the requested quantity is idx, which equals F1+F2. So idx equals 1.451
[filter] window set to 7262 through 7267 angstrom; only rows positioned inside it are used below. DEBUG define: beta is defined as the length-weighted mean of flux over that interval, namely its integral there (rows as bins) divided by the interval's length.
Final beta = 0.536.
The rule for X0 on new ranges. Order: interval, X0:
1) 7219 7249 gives 7241.25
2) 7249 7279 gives 7254.60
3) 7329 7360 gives 7355.52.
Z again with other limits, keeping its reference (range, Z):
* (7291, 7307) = -86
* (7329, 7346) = -71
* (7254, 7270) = -159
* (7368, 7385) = -89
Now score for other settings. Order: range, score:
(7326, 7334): 0.24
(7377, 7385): 0.23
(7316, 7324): 0.29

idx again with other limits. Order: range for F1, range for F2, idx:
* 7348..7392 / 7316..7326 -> 1.476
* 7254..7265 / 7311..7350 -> 1.492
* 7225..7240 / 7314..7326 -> 1.502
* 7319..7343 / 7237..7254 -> 1.488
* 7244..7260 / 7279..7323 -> 1.492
